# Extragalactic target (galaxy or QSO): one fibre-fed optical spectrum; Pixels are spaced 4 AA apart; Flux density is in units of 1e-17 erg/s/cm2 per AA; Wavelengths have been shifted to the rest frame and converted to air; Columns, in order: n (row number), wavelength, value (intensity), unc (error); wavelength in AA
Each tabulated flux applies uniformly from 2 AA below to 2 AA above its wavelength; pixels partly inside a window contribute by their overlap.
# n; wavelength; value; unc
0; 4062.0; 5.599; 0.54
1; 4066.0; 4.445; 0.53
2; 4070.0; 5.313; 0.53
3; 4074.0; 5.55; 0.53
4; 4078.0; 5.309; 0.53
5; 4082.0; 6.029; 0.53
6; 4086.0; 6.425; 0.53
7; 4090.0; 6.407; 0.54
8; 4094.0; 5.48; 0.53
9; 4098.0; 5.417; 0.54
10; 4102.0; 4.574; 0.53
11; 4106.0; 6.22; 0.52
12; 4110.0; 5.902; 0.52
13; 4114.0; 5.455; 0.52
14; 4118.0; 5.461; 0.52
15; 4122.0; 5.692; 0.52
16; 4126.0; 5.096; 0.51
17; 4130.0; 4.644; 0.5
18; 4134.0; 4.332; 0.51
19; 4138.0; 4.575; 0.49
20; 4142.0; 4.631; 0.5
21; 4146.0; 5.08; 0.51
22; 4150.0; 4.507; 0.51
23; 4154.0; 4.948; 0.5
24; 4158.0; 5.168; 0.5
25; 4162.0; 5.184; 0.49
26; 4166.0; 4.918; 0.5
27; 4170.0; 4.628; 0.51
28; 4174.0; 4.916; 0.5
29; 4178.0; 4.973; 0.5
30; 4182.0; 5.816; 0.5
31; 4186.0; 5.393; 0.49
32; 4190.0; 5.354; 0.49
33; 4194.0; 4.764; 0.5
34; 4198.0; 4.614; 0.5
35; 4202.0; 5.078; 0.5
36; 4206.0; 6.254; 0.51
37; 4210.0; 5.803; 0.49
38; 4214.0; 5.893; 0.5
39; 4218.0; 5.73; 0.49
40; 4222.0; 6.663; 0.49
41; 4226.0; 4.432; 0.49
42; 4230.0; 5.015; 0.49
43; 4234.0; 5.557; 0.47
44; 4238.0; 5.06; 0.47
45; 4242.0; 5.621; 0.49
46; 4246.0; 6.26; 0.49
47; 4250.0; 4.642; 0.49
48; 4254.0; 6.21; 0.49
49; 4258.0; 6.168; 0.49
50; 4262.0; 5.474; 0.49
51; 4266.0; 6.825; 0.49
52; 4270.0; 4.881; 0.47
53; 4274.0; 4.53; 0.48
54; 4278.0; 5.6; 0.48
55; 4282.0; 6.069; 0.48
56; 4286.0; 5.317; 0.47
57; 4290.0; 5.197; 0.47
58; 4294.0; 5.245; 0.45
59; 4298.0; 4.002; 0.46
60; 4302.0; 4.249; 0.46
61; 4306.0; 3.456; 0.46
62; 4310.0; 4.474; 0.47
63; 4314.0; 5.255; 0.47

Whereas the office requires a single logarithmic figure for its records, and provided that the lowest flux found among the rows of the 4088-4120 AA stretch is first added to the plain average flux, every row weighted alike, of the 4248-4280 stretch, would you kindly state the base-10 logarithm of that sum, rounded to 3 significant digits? 1.00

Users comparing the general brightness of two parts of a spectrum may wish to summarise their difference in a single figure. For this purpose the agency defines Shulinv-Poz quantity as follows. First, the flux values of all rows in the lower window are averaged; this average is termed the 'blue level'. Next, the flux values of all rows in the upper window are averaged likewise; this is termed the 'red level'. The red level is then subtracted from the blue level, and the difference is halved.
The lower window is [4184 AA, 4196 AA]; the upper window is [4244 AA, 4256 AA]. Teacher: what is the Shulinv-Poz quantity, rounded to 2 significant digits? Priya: -0.27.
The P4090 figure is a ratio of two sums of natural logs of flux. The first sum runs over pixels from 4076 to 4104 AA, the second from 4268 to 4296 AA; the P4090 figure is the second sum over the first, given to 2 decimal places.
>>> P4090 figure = 0.96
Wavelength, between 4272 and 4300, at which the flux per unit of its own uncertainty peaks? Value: 4282.0 AA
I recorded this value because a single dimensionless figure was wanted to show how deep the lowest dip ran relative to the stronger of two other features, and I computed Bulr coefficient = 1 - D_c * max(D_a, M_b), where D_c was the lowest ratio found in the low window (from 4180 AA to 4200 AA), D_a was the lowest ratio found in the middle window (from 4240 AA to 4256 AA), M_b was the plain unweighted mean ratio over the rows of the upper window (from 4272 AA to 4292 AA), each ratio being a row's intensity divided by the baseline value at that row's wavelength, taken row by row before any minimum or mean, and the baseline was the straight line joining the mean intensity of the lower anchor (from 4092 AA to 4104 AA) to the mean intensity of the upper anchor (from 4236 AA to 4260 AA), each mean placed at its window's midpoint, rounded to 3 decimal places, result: 0.223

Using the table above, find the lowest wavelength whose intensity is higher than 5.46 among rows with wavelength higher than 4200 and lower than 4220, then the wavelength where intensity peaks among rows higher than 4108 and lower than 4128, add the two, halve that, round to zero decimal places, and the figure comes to 4158 AA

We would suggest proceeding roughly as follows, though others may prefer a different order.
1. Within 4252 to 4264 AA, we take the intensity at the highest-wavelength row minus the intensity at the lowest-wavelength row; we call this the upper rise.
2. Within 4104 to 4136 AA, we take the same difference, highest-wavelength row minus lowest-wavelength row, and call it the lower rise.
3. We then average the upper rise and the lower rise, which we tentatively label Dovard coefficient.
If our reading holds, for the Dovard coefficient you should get -1.3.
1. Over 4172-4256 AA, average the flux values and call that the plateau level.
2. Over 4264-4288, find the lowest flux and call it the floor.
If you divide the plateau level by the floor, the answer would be 1.20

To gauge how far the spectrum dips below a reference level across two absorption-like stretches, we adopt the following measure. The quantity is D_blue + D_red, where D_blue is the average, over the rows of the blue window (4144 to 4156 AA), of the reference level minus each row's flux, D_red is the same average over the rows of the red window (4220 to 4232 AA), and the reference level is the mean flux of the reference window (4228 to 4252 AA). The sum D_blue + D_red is 0.5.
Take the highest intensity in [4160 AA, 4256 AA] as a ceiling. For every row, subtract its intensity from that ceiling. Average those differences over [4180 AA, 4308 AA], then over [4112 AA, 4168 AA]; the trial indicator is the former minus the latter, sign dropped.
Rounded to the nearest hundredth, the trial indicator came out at 0.37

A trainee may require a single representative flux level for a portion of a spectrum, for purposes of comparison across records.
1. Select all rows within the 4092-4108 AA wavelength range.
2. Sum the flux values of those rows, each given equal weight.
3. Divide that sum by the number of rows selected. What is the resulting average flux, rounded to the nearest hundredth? 5.42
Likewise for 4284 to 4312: 4.56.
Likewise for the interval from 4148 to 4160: 4.87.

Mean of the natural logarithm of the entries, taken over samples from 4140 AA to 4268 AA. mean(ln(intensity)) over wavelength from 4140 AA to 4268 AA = 1.67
